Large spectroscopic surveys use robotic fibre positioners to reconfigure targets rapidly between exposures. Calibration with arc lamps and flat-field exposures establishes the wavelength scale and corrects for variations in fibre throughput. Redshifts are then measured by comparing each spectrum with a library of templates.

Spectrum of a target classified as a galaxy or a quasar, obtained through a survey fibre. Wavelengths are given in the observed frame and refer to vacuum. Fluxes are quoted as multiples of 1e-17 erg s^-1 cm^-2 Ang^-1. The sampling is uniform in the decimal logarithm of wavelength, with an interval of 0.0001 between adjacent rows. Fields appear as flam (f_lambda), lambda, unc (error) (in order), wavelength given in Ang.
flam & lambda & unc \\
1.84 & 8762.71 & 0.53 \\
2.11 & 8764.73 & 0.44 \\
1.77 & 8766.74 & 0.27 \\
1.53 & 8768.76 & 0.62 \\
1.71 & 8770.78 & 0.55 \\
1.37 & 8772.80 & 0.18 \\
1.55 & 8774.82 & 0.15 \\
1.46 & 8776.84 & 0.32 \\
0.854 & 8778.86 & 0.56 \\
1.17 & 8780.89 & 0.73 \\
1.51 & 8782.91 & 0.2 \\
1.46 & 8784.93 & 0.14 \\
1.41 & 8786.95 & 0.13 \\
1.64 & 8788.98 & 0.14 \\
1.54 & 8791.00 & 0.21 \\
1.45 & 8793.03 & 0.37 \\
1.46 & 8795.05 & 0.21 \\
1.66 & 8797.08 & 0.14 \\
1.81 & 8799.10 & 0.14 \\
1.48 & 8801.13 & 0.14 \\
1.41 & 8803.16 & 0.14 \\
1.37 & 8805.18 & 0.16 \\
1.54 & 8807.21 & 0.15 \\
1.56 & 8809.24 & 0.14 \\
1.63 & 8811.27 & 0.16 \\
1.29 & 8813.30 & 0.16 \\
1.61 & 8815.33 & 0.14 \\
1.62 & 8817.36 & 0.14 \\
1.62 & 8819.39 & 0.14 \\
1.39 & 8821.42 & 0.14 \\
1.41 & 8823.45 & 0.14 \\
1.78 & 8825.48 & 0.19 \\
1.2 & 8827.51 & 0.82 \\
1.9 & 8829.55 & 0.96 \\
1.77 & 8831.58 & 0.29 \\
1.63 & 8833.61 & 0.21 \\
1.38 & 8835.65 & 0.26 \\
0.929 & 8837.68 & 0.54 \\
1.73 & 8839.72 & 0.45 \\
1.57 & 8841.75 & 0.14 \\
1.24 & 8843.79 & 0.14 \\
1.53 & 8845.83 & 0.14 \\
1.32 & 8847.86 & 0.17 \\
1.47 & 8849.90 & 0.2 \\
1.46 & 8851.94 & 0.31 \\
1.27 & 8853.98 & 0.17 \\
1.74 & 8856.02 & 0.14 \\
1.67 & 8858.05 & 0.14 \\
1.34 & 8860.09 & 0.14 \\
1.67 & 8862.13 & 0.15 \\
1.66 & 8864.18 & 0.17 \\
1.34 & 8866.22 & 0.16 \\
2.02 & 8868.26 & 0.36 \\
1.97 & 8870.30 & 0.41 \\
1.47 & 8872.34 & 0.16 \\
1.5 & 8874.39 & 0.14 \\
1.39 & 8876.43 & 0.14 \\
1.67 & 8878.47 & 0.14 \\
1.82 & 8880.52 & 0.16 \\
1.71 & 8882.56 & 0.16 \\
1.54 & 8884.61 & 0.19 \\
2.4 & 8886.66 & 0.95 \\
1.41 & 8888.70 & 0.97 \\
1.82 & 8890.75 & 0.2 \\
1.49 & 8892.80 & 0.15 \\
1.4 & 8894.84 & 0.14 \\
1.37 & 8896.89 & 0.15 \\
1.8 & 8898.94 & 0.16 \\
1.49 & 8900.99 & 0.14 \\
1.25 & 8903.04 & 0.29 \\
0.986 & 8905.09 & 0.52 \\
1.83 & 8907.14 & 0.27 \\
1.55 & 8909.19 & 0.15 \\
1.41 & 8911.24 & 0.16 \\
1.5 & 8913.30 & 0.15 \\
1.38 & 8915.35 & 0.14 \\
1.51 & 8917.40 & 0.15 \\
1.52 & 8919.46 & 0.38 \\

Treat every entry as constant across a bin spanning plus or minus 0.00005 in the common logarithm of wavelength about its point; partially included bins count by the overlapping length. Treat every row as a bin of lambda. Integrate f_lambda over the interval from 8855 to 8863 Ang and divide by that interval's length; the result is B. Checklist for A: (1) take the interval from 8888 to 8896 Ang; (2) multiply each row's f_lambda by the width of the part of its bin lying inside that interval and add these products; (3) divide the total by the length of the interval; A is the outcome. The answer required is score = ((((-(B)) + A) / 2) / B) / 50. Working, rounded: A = 1.53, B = 1.61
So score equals -0.0005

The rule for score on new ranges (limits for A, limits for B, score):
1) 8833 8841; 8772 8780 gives 0.0008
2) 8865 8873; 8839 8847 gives 0.0014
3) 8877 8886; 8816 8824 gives 0.0012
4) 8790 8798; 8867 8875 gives -0.0012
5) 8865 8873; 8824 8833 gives 0.0004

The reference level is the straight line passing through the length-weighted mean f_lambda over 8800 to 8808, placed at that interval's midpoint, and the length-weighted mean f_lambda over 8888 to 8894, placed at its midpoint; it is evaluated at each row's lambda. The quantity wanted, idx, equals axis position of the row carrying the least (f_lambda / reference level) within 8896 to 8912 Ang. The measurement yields 8905.09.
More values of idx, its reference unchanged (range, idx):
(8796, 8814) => 8813.30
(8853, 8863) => 8853.98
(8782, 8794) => 8786.95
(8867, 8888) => 8876.43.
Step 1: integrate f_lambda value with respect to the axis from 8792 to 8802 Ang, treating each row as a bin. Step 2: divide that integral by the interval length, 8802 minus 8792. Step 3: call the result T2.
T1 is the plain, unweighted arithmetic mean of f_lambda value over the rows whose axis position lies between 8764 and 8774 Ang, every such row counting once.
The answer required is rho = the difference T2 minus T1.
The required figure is -0.13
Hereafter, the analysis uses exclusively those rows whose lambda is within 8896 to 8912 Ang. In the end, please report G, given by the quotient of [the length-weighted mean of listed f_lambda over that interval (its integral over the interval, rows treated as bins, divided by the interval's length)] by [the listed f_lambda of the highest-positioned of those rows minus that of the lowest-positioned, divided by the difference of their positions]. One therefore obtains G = 525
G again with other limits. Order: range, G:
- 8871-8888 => 26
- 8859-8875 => 145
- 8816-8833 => 151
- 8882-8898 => -69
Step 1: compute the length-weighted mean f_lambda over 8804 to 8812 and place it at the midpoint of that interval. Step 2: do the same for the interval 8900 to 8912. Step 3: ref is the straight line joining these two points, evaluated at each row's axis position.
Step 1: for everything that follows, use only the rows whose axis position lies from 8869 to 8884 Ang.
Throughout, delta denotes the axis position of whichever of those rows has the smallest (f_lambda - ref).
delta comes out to 8876.43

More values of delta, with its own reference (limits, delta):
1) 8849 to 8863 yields 8853.98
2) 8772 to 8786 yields 8778.86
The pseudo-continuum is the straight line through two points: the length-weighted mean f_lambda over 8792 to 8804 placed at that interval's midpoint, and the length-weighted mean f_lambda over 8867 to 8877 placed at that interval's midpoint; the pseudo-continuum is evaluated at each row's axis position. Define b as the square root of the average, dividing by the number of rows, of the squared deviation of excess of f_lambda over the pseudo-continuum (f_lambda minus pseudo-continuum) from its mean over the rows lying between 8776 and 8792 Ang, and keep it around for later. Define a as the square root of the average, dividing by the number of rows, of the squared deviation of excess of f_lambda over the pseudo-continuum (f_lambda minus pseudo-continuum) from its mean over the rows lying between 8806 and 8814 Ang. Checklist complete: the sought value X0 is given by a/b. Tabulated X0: 0.6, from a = 0.13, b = 0.231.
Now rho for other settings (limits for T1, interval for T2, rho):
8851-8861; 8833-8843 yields -0.06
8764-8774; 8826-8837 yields -0.13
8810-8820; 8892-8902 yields -0.04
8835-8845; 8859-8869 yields 0.22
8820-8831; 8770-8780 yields -0.16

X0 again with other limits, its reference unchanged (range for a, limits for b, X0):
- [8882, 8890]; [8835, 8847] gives 1.5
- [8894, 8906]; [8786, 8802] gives 2.0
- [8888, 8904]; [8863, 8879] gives 0.8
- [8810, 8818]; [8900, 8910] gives 0.5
